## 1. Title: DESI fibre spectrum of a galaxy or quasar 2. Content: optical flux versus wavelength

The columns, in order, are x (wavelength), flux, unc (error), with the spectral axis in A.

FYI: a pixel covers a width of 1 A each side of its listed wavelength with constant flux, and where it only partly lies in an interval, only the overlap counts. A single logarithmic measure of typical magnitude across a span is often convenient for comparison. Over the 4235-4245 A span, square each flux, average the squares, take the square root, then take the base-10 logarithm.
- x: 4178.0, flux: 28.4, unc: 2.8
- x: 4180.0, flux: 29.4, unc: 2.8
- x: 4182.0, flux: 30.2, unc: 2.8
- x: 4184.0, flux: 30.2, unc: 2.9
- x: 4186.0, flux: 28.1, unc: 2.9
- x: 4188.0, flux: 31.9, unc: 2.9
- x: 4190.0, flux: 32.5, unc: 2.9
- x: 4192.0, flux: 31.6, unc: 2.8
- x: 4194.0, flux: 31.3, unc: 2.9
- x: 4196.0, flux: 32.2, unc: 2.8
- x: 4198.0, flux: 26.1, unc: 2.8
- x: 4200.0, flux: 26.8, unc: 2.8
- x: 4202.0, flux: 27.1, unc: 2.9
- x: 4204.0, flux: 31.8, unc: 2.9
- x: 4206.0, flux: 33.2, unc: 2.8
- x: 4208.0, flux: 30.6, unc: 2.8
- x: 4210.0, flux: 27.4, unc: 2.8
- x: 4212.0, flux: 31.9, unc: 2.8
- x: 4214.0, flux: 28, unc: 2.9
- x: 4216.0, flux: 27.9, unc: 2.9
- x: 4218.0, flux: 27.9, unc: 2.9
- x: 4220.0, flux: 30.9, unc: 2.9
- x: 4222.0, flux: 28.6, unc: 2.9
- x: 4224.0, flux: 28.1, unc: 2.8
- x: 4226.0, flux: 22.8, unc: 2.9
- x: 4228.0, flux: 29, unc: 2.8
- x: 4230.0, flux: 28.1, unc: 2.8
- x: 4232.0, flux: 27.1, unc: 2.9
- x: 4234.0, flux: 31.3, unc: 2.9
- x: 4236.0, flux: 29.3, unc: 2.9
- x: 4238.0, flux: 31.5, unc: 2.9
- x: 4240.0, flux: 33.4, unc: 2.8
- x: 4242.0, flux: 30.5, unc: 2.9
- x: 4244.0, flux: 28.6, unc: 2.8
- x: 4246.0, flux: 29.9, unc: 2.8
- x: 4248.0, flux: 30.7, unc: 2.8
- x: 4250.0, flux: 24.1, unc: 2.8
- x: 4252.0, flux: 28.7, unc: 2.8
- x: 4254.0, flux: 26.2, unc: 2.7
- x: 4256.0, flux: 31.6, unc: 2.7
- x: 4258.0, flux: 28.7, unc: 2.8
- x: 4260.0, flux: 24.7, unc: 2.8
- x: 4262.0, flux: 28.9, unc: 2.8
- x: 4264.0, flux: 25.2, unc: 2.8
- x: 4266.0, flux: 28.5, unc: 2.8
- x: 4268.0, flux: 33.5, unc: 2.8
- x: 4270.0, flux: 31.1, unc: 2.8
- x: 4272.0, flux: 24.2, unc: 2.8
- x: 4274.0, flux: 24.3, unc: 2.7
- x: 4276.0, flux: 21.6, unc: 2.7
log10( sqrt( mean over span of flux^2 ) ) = 1.49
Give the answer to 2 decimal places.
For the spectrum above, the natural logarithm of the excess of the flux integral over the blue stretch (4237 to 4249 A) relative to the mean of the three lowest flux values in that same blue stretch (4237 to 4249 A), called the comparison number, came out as 5.83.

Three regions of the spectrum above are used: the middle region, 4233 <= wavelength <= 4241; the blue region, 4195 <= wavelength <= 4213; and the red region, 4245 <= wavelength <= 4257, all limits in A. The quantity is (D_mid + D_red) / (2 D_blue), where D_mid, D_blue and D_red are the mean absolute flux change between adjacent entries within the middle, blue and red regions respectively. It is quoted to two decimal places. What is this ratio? 1.02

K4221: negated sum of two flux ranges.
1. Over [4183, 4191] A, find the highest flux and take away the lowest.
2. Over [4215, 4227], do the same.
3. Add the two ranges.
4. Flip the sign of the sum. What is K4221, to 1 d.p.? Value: -12.5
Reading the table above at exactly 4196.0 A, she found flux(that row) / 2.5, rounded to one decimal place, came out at 12.9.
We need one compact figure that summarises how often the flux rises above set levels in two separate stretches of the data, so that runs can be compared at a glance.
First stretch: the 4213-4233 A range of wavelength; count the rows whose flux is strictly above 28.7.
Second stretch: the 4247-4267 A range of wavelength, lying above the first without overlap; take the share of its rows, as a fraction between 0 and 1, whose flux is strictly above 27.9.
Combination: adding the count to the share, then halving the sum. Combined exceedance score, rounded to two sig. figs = 1.3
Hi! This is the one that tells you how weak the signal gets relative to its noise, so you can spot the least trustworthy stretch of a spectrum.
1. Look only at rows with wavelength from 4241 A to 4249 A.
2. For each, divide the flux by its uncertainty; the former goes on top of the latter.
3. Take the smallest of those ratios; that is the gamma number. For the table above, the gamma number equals 10.2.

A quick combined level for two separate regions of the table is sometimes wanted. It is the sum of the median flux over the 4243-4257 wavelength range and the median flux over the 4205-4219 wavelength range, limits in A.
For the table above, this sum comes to 56.7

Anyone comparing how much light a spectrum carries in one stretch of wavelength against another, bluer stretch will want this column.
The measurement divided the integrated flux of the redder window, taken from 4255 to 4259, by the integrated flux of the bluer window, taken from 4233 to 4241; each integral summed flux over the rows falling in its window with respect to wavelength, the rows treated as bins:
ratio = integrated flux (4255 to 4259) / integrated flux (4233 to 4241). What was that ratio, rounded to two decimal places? 0.48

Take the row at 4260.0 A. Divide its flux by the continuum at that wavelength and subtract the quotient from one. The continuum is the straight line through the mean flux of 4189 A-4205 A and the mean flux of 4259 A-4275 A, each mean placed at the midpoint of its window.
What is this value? 0.11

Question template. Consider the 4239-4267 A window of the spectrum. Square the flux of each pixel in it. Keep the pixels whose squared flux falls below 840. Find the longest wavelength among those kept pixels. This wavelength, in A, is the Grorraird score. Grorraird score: 4266.0 A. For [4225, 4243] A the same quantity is 4232.0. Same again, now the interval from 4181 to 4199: 4198.0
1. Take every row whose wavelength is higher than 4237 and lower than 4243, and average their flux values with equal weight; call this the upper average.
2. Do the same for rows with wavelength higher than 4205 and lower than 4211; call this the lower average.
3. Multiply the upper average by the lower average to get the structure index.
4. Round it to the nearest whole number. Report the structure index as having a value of 967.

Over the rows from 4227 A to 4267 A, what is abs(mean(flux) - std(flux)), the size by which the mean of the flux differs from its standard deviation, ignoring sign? 26.4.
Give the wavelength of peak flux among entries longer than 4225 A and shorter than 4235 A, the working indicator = 4234.0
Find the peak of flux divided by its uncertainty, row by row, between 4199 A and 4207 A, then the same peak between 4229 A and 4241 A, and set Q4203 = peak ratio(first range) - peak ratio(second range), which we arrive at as -0.1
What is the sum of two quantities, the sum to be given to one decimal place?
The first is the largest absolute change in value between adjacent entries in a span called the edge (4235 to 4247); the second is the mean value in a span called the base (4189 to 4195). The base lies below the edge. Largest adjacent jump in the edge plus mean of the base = 34.7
